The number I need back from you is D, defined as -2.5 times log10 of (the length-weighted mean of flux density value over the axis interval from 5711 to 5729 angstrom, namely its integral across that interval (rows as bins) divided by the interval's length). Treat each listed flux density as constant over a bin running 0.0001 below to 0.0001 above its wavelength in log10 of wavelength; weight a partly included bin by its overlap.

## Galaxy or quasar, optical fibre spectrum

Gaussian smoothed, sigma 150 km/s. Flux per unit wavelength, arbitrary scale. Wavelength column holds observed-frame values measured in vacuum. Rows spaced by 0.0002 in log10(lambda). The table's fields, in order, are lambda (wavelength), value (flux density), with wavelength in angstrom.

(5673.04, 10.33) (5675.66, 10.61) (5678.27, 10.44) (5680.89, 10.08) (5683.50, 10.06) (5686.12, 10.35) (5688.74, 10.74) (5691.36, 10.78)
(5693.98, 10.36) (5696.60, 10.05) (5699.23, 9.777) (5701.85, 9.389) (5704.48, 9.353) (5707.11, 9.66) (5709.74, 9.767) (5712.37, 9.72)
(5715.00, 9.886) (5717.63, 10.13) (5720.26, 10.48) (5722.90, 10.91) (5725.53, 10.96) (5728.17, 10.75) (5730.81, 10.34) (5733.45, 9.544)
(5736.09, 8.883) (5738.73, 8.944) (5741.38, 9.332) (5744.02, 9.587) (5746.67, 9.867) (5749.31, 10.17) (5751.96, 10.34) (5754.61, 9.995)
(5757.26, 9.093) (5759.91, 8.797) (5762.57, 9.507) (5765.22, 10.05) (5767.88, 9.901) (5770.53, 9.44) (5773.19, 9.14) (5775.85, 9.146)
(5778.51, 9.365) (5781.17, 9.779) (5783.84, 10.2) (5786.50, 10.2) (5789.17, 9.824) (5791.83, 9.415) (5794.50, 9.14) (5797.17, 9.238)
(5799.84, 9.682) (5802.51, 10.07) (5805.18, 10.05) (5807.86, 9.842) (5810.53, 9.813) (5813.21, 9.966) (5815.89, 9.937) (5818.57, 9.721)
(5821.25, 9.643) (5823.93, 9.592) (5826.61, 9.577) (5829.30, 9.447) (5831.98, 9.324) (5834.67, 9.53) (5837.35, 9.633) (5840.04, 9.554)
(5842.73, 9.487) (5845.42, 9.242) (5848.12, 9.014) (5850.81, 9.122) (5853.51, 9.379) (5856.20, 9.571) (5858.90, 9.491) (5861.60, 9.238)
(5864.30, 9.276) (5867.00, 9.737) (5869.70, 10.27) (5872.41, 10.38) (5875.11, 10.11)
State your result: -2.54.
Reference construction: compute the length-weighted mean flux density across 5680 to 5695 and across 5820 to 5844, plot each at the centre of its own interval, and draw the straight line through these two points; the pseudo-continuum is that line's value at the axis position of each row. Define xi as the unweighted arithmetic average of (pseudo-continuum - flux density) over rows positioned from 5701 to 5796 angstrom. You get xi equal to 0.29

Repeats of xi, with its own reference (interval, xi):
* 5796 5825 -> -0.11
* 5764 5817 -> 0.08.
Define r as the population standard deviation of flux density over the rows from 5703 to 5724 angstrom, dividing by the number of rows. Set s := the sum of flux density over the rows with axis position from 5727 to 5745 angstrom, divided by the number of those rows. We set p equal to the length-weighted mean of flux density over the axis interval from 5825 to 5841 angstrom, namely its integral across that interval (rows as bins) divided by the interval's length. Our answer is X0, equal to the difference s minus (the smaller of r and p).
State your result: 9.2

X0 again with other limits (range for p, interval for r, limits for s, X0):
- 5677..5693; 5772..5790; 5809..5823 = 9.4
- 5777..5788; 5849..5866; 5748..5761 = 9.5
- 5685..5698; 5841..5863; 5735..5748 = 9.1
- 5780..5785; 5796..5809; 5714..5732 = 10.2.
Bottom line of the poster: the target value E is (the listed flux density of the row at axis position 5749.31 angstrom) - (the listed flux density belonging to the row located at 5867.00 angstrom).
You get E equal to 0.43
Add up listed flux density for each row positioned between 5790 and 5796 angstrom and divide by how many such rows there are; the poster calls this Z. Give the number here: 9.28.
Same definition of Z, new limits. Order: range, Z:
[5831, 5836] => 9.43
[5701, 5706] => 9.37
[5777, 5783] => 9.57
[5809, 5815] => 9.89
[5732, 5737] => 9.21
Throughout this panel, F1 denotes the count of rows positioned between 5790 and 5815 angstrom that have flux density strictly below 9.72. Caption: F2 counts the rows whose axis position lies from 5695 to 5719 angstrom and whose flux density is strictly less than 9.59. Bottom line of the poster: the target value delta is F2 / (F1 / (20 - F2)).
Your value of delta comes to 9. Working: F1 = 4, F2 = 2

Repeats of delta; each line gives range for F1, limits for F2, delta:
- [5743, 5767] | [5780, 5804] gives 13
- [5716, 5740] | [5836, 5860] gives 32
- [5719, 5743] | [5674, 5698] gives 0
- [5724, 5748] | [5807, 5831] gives 7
